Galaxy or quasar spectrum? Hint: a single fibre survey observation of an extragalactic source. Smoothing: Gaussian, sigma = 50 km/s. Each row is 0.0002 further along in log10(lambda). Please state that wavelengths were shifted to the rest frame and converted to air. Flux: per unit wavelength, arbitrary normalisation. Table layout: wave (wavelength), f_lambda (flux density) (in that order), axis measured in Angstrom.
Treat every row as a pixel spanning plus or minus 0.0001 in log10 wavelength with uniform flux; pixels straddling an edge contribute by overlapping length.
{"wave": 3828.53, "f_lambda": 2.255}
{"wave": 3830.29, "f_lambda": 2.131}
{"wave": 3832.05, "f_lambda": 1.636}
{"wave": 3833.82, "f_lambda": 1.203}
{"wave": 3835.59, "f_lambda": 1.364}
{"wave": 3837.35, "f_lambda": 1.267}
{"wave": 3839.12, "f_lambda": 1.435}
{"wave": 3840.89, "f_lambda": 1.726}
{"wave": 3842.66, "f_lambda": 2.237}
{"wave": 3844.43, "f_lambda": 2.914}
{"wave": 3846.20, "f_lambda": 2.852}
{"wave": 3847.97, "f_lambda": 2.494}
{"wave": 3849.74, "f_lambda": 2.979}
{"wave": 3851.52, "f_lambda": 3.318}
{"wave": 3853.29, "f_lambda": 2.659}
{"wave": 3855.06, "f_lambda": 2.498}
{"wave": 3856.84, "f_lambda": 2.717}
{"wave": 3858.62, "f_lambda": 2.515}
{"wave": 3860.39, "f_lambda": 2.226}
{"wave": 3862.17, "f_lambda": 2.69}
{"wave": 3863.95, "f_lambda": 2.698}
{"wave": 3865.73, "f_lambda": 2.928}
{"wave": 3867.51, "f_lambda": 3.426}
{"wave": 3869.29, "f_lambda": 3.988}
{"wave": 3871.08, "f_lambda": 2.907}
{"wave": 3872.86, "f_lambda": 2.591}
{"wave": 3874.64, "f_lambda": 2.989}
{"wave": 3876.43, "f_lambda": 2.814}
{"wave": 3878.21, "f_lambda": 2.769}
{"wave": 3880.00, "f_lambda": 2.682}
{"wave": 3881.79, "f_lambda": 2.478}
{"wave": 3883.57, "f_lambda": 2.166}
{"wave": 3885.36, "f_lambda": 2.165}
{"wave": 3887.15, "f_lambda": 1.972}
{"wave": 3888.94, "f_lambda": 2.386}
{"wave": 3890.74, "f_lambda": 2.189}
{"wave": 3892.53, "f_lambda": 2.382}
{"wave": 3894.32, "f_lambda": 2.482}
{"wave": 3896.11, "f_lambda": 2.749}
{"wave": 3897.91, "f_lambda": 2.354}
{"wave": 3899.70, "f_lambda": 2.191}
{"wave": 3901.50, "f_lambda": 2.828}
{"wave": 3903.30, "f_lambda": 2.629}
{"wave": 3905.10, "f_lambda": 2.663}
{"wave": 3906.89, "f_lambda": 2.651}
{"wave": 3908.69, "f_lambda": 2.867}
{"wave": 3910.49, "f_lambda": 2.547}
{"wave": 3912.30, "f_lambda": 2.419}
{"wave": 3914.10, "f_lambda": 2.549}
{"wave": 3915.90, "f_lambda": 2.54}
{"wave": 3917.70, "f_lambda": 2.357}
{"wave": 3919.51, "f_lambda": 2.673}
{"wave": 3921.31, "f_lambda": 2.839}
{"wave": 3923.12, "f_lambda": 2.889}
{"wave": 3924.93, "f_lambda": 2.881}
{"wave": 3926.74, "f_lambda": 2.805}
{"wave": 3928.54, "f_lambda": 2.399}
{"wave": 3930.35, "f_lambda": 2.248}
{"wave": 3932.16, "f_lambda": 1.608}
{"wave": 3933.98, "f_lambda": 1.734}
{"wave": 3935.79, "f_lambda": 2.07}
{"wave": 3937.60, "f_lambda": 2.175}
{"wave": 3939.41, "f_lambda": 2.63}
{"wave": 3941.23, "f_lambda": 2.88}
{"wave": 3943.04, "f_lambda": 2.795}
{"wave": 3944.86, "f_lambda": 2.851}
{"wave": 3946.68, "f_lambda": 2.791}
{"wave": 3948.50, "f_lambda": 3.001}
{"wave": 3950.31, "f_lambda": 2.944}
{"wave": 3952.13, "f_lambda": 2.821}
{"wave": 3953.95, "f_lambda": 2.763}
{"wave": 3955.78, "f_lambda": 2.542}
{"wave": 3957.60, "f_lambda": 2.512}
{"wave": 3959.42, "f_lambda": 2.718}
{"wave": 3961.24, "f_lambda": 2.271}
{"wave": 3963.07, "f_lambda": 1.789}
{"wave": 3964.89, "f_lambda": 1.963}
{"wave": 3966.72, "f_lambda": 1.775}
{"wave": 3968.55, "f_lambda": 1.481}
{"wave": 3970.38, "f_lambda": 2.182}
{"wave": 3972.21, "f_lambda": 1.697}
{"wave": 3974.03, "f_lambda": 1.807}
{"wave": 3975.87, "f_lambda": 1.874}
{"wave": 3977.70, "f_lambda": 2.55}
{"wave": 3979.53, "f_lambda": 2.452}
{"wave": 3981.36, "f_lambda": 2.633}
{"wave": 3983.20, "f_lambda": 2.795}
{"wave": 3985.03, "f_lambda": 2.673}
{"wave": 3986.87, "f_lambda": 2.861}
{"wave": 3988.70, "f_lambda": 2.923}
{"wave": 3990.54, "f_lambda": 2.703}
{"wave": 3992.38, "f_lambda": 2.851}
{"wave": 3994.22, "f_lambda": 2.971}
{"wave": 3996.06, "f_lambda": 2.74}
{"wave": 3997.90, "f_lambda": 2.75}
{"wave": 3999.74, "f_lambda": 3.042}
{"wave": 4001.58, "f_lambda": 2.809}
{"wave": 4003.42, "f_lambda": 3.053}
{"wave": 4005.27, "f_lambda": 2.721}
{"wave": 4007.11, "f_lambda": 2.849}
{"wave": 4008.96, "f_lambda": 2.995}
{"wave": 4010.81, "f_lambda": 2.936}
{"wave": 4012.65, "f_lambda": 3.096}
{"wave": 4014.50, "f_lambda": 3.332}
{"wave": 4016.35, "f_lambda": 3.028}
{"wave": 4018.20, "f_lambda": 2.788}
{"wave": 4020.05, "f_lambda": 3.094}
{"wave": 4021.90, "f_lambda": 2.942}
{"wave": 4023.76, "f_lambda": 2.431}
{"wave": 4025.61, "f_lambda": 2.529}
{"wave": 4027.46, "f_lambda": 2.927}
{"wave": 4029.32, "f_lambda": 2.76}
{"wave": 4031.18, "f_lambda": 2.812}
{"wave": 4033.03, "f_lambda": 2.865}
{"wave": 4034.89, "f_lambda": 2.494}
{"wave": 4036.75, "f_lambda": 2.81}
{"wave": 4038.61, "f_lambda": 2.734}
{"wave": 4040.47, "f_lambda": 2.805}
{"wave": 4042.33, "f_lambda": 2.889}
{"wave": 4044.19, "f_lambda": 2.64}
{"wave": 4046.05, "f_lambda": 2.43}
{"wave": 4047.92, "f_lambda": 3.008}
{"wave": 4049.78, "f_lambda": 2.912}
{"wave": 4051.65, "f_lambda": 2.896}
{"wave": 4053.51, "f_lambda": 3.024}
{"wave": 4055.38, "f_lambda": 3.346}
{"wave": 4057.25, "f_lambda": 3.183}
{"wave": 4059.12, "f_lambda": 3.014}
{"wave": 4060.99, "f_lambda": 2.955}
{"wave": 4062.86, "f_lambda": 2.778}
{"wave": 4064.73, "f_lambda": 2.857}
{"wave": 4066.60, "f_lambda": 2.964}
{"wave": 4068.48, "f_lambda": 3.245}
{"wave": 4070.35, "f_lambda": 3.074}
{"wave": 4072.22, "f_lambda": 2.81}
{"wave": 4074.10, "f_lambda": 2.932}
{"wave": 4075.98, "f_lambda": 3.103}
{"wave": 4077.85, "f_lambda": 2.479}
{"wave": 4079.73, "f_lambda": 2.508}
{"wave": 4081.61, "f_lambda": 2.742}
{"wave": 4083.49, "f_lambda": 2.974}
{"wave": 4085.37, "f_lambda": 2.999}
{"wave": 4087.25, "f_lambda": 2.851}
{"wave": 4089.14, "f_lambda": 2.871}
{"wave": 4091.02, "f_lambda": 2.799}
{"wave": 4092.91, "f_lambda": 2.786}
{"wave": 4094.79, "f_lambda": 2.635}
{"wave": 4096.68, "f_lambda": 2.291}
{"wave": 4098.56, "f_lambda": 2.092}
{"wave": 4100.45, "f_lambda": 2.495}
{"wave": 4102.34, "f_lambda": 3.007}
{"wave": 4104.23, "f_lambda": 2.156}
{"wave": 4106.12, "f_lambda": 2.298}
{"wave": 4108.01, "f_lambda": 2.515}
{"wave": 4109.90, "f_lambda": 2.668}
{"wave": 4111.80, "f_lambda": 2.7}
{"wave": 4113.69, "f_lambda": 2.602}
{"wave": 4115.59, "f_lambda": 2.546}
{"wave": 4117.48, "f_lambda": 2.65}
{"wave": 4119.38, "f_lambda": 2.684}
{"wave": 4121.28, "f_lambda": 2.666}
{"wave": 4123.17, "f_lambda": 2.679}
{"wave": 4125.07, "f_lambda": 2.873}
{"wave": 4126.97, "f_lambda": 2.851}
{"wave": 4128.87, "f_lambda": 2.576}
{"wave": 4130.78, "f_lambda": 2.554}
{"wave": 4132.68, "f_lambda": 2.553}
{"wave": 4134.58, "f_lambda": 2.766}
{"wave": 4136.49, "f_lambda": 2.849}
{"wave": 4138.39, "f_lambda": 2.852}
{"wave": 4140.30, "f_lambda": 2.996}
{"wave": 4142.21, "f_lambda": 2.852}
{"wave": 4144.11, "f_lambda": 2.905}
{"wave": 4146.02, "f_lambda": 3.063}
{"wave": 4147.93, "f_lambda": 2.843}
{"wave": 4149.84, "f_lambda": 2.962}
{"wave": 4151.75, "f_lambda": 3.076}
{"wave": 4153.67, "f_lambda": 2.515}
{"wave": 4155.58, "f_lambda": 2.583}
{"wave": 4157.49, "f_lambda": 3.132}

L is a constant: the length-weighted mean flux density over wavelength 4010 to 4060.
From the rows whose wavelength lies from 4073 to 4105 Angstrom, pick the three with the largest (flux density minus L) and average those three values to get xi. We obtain 0.16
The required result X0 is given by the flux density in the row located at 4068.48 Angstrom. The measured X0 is 3.245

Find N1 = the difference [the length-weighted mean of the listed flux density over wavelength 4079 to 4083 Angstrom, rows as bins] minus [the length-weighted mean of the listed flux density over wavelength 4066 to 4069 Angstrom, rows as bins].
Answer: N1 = -0.4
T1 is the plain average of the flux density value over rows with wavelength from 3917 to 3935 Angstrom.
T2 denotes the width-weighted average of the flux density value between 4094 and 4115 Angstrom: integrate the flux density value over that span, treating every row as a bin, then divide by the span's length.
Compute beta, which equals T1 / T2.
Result 0.979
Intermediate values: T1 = 2.44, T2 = 2.5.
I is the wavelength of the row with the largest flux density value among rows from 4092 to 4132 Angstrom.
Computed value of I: 4102.34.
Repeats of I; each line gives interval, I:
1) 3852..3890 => 3869.29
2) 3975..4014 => 4012.65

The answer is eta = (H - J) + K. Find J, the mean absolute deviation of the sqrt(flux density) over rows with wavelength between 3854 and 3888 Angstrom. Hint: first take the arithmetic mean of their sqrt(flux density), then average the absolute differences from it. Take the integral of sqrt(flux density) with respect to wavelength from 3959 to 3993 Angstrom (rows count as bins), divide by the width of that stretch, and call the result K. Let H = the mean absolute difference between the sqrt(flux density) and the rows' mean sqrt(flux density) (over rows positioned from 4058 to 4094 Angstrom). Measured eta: 1.46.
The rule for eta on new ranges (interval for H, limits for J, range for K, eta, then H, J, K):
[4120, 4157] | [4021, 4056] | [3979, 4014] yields 1.68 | 0.045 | 0.05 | 1.69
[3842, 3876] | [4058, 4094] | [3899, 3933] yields 1.65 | 0.090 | 0.04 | 1.60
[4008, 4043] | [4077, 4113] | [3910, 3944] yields 1.55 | 0.048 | 0.07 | 1.57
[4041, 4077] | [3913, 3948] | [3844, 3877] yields 1.63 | 0.043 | 0.10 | 1.69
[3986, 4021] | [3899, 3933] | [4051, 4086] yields 1.68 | 0.038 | 0.07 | 1.71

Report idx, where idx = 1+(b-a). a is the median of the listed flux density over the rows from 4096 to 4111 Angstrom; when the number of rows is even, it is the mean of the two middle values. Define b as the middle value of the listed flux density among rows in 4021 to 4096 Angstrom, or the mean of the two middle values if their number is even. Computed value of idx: 1.46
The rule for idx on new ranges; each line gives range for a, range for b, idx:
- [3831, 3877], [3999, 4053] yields 1.19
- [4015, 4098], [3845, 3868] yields 0.84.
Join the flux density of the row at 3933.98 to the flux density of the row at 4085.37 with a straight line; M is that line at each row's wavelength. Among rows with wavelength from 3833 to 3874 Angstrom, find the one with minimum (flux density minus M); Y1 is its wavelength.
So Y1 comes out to 3833.82 Angstrom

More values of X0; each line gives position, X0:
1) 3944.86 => 2.851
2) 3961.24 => 2.271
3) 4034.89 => 2.494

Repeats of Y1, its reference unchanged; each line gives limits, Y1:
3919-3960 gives 3932.16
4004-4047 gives 4046.05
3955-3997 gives 3968.55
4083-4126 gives 4098.56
